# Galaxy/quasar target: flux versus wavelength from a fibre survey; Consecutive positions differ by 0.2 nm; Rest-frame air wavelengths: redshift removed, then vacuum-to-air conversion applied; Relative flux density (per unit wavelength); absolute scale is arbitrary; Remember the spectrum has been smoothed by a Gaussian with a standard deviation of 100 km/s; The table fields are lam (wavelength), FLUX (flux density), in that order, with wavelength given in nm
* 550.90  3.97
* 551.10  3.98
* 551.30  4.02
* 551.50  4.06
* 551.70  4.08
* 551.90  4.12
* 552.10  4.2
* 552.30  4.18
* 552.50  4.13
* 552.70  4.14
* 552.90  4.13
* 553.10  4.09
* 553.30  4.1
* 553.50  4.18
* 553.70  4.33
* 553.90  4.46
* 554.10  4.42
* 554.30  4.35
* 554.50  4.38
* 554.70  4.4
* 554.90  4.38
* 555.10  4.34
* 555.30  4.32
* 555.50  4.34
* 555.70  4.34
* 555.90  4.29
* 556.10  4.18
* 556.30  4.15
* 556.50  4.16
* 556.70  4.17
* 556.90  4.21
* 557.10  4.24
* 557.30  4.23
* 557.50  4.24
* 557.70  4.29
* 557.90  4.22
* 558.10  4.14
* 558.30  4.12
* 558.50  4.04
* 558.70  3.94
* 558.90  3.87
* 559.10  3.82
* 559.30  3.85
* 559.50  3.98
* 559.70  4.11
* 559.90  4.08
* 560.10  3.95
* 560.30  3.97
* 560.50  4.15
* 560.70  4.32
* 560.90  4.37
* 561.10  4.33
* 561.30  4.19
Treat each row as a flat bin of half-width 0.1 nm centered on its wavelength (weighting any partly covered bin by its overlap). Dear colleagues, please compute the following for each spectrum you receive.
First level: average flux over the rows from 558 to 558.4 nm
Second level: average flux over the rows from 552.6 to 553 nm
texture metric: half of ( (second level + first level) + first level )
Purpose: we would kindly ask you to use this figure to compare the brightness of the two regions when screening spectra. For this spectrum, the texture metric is 6.20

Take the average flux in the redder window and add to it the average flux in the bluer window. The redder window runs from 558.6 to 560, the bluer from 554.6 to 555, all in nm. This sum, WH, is 8.34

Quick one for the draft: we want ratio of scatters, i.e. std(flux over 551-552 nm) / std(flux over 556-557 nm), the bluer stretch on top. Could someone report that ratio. 2.3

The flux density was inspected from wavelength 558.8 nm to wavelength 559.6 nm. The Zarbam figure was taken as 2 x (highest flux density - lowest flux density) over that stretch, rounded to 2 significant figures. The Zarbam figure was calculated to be 0.32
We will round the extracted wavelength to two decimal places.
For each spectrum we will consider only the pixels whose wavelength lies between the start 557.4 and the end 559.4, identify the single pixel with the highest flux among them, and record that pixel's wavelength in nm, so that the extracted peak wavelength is 557.70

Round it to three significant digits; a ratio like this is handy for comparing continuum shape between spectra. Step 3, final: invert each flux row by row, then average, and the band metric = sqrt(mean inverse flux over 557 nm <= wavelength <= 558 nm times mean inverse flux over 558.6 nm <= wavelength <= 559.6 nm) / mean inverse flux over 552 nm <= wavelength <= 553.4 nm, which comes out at 1.02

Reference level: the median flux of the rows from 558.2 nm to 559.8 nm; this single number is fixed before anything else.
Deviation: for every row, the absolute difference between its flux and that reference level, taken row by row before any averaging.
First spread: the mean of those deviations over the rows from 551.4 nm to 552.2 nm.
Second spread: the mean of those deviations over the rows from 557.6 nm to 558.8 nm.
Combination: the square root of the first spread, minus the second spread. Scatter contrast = 0.22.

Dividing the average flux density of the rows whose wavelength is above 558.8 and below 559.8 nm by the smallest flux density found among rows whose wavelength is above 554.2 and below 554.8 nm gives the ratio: 0.90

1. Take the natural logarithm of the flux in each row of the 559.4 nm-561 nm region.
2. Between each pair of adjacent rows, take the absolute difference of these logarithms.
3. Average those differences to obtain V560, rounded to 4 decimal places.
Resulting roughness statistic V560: 0.0247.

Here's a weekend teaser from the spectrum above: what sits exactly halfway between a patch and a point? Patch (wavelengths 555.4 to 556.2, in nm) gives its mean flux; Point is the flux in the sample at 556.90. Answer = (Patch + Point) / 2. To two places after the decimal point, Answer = 4.25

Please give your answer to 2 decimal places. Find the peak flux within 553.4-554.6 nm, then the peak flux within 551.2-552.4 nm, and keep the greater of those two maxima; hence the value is 4.46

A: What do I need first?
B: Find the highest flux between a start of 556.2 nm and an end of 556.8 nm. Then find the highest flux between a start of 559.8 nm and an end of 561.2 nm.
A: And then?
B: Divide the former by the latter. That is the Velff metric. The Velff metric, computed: 0.95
